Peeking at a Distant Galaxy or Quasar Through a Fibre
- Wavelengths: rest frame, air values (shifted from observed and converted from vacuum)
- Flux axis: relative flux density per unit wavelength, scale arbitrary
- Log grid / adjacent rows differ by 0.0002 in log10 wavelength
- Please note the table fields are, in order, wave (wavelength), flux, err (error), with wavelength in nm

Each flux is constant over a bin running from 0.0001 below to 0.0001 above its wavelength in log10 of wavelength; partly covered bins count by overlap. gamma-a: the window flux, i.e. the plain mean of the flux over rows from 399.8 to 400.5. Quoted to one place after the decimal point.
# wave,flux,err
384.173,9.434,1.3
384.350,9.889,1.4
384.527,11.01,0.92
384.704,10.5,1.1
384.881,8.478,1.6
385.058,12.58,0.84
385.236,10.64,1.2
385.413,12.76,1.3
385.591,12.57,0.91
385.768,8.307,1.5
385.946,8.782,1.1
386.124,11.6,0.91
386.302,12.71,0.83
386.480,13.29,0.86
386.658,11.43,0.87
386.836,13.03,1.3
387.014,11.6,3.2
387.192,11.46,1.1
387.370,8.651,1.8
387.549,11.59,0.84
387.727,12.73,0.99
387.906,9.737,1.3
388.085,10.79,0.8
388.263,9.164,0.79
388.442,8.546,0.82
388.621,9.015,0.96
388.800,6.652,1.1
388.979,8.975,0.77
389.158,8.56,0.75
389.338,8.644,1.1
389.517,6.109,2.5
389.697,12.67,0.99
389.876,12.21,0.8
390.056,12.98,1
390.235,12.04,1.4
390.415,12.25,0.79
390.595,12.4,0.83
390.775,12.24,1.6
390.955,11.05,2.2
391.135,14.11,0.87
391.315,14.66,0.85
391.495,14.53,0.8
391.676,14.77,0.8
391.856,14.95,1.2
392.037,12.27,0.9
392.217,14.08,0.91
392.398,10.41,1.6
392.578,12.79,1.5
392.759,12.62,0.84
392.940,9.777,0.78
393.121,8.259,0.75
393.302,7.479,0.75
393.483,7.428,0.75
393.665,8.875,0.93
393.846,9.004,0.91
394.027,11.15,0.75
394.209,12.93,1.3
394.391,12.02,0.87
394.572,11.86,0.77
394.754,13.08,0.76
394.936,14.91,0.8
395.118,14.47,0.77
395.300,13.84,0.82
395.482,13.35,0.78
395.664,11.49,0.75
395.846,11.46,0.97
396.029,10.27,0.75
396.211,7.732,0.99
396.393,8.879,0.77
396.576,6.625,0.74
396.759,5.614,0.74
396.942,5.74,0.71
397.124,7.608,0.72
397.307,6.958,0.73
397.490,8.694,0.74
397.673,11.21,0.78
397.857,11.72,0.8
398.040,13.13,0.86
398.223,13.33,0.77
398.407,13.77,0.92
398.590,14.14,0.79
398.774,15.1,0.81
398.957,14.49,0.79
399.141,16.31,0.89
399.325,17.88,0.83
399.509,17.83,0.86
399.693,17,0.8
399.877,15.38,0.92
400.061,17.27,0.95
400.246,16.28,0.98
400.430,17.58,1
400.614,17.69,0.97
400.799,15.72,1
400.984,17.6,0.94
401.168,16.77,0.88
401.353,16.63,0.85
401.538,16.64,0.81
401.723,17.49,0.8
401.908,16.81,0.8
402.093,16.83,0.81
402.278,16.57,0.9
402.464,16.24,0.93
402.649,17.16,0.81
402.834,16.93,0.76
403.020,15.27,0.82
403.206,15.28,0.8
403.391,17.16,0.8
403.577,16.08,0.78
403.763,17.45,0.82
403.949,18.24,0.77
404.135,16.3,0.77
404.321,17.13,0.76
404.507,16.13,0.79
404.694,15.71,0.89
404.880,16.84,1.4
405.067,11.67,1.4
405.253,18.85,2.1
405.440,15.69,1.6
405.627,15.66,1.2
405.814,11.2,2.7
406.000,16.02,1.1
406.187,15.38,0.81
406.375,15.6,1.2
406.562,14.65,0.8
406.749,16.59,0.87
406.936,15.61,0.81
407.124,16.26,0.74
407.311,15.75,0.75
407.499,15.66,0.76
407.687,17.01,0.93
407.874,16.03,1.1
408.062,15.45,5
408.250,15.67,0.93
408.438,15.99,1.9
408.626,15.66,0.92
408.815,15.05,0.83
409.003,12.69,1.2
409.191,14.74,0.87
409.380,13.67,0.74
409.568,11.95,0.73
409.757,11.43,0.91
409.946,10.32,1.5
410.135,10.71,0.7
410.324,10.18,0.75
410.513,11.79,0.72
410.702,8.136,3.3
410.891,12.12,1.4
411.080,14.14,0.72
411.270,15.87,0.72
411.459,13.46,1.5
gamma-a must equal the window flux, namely 16.6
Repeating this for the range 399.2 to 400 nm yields 17.0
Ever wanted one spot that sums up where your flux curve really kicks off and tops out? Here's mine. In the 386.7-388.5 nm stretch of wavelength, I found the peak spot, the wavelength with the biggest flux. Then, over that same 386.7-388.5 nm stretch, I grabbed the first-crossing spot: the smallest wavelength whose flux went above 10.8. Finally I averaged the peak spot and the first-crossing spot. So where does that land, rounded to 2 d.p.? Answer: 386.84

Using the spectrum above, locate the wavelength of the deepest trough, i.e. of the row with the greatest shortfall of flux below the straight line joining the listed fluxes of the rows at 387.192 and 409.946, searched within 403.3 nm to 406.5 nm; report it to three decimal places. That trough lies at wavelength 405.814 nm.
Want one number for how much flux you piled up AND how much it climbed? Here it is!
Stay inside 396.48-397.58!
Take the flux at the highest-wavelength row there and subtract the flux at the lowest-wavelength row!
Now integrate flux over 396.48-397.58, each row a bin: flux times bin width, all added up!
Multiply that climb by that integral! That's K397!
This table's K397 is 16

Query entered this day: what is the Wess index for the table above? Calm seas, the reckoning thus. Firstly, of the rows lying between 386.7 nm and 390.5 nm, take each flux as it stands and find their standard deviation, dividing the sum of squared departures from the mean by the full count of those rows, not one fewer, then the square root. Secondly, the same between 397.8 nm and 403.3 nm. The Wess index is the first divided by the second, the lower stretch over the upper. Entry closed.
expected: 1.3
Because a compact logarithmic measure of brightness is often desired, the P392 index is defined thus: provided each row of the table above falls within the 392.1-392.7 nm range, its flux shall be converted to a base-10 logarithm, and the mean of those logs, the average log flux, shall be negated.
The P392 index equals -1.09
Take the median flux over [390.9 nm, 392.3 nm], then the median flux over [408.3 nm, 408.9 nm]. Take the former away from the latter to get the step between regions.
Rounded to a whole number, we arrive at 1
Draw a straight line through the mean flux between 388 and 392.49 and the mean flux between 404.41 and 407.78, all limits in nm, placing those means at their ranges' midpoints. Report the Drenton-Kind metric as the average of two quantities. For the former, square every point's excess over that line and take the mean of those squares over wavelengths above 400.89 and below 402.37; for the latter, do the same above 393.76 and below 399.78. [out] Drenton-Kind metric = 9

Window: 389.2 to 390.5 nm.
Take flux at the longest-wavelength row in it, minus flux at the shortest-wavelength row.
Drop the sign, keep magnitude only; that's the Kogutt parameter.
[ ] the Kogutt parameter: 3.6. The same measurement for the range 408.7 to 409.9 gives 3.6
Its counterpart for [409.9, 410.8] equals 2.2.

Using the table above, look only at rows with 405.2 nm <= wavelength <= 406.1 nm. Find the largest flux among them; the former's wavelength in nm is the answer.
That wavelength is 405.253 nm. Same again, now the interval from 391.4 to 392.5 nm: 391.856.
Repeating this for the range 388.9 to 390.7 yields 390.056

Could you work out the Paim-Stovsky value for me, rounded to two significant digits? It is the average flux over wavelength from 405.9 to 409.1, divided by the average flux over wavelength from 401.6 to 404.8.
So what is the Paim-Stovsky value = 0.94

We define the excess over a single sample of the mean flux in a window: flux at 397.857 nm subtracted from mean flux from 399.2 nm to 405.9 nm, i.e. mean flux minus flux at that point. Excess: 5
